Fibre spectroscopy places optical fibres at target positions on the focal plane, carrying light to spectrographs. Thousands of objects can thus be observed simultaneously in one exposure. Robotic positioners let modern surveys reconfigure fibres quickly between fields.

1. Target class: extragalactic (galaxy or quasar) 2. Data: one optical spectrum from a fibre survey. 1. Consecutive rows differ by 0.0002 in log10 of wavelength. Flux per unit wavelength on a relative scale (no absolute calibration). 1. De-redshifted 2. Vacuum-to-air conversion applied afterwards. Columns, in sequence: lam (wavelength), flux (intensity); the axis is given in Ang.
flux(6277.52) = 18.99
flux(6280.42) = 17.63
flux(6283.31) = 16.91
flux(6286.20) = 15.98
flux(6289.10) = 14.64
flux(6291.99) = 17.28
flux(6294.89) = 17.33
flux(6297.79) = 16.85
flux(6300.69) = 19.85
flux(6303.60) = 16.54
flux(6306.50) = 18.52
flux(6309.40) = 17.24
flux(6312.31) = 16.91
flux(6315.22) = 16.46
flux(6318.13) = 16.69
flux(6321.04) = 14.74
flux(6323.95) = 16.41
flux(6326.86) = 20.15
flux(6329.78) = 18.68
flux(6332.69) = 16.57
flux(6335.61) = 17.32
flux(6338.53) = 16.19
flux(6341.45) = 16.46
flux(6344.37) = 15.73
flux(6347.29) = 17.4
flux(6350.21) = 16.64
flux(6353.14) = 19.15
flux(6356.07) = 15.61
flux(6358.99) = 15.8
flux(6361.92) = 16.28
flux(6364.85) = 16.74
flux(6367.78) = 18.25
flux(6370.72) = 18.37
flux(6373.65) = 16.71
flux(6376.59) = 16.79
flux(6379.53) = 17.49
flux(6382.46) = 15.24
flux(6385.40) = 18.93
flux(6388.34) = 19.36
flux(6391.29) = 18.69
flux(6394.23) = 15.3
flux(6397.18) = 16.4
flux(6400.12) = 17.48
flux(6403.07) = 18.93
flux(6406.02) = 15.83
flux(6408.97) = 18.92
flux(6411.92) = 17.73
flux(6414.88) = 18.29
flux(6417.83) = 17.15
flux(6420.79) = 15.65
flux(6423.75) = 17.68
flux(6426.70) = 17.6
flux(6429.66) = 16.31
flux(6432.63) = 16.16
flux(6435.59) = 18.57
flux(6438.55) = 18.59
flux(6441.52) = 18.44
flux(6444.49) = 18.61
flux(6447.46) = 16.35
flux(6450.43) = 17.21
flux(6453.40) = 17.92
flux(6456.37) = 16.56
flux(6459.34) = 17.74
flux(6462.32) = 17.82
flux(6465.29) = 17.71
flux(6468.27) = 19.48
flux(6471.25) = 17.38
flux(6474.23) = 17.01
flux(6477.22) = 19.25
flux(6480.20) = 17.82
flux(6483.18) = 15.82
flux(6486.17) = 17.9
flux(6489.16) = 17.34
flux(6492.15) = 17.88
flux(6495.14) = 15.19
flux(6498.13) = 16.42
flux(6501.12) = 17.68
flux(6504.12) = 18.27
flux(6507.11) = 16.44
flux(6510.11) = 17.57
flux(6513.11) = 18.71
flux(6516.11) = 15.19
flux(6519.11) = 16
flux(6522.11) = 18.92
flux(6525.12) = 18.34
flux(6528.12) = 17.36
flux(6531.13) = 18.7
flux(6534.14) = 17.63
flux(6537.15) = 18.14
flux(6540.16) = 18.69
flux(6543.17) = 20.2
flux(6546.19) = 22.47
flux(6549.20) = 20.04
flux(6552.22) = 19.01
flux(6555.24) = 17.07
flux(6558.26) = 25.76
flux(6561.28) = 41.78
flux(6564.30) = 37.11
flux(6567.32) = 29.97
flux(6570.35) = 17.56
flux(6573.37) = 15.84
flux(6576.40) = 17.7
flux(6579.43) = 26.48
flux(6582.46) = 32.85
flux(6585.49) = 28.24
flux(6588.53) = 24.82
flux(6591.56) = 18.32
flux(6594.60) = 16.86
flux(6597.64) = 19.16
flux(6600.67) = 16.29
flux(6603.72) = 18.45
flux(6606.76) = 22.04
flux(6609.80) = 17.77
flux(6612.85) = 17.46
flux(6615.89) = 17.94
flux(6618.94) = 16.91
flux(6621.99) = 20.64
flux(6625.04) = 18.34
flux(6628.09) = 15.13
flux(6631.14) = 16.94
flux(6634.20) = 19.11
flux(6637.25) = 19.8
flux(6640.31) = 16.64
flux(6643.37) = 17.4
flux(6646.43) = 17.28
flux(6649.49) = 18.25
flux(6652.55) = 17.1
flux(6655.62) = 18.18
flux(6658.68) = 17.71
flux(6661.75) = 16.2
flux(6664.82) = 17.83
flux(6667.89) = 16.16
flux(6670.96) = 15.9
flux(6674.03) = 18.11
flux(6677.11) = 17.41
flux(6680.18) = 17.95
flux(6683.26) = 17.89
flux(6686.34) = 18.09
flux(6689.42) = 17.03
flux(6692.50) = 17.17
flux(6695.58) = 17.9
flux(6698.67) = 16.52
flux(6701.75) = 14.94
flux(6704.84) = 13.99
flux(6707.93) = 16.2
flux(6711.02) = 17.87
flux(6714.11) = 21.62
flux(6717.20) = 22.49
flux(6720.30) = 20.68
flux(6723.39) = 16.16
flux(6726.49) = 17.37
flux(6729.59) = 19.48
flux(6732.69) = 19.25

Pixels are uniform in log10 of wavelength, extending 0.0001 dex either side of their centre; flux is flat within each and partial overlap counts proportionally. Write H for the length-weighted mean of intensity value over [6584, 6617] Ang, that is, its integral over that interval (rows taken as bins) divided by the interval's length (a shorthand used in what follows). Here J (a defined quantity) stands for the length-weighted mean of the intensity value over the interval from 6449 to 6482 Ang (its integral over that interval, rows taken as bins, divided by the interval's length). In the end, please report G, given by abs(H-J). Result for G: 1.97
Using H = 19.8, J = 17.8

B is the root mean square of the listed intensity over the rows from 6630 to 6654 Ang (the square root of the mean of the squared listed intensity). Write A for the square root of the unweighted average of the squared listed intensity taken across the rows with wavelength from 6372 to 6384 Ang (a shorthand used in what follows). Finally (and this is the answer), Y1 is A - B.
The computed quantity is -1.3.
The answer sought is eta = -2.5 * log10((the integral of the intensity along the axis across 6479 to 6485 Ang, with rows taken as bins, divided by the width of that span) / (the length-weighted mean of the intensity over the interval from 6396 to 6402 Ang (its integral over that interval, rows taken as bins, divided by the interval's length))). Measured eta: 0.02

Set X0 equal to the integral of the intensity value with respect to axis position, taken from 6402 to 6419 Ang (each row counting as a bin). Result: 302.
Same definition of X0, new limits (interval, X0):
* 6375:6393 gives 319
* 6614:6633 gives 336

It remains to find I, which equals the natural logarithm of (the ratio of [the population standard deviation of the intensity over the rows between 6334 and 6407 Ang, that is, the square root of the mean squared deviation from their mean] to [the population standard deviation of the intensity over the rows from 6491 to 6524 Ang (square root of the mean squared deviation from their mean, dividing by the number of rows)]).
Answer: -0.02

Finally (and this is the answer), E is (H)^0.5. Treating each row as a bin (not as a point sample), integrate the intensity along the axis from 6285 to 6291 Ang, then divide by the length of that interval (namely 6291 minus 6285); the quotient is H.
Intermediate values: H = 15.4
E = 3.93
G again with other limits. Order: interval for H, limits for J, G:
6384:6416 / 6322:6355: 0.52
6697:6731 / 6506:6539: 0.36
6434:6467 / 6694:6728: 0.01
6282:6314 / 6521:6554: 1.94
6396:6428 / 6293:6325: 0.38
